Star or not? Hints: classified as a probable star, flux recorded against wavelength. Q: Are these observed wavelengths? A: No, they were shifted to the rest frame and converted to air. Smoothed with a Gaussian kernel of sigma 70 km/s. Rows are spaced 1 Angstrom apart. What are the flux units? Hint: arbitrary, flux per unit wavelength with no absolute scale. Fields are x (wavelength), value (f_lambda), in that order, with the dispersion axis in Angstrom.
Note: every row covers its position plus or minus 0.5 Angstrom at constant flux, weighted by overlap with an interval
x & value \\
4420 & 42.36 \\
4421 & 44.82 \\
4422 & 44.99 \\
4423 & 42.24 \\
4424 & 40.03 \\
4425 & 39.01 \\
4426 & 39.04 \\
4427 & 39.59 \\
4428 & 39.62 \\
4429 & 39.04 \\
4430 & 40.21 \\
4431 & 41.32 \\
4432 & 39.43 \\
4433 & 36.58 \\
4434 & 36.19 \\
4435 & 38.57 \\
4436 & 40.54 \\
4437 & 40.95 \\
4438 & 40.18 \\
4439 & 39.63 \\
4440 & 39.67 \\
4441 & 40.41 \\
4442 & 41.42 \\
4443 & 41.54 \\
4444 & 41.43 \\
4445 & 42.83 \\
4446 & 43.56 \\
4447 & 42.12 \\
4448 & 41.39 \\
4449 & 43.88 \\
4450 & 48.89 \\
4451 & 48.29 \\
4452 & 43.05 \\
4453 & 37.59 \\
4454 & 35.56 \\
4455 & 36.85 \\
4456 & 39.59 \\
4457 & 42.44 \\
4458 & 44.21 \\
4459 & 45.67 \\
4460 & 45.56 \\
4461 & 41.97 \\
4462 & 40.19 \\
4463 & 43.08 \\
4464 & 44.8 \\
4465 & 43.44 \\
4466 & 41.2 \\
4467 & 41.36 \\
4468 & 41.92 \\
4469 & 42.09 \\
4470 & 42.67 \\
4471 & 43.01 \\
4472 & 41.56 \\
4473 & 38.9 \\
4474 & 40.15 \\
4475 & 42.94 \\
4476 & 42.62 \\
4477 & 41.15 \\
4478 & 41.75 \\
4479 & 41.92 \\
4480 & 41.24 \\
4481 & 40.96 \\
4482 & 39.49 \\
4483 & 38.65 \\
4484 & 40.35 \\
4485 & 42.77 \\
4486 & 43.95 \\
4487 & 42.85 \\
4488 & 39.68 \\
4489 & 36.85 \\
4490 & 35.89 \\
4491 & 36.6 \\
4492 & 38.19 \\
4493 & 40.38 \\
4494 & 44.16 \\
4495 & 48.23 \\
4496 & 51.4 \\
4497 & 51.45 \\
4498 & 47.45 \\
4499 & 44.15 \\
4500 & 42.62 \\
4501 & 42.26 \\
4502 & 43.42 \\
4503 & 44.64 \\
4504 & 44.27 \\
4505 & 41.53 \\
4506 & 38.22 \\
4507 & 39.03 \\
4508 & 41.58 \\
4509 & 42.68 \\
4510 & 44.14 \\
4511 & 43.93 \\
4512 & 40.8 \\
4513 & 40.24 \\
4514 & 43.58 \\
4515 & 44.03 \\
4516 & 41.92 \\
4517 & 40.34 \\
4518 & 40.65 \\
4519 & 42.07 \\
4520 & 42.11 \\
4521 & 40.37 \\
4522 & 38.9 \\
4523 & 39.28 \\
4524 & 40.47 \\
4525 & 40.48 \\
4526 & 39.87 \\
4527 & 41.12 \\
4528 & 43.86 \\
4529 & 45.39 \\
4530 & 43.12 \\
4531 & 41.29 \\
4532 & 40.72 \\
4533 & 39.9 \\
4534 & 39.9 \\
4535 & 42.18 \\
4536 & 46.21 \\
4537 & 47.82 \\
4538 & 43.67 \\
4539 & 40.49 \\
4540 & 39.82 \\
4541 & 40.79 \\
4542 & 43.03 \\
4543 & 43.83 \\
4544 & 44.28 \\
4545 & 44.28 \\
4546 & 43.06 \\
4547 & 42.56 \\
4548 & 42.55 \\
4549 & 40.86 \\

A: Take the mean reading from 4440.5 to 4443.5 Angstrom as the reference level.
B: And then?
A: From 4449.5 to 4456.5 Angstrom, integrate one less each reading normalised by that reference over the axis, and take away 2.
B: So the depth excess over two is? -2.05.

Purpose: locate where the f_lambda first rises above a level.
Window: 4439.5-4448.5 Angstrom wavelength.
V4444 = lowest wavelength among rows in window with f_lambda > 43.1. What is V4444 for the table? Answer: 4446 Angstrom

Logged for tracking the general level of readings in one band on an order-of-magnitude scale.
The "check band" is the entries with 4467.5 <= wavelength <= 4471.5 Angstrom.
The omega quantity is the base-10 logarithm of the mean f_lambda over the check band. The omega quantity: 1.63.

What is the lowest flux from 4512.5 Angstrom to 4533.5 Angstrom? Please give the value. 38.9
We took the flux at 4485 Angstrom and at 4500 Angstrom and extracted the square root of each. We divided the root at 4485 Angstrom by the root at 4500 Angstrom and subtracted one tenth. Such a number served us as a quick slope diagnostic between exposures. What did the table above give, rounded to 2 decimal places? 0.90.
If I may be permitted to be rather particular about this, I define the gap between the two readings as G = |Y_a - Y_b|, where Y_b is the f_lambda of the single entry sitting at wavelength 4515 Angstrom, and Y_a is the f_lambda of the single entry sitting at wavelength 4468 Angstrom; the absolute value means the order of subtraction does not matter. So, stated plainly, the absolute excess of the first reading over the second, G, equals 2.1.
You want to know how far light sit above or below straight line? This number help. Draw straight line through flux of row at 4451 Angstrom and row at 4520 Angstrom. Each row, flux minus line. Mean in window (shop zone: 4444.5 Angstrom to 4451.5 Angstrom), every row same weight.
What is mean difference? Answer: -4.1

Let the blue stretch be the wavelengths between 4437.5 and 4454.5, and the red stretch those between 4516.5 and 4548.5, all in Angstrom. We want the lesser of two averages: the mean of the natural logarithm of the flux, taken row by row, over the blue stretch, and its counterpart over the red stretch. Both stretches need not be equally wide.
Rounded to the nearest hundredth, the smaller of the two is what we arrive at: 3.73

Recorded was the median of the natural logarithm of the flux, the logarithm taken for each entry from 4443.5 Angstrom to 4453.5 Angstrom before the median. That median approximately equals 3.76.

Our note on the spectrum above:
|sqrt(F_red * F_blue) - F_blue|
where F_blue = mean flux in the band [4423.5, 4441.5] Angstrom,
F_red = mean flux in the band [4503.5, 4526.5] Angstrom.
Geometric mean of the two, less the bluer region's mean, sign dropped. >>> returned 0.93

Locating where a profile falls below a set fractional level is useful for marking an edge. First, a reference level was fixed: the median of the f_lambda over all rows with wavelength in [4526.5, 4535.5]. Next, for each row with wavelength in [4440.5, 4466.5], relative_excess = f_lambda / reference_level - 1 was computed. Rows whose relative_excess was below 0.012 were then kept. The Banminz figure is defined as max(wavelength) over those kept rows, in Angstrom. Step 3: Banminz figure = 4466 Angstrom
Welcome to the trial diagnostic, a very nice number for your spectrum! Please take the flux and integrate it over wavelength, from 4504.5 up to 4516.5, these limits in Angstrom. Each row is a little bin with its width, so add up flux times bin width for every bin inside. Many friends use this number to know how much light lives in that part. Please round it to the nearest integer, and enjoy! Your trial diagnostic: 502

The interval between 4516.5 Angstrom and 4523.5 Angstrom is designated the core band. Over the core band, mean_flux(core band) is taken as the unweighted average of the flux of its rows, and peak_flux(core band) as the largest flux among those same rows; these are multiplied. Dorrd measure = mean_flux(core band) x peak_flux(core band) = 1707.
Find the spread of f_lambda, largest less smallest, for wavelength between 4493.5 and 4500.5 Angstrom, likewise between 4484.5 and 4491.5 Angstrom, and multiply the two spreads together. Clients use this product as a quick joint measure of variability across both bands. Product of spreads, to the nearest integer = 71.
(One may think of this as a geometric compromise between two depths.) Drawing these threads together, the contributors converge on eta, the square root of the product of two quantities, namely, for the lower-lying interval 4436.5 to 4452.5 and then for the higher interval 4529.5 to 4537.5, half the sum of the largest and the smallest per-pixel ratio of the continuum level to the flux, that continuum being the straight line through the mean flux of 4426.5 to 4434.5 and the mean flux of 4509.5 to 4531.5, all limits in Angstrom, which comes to 0.934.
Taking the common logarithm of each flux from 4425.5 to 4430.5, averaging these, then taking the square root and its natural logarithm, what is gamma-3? 0.234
